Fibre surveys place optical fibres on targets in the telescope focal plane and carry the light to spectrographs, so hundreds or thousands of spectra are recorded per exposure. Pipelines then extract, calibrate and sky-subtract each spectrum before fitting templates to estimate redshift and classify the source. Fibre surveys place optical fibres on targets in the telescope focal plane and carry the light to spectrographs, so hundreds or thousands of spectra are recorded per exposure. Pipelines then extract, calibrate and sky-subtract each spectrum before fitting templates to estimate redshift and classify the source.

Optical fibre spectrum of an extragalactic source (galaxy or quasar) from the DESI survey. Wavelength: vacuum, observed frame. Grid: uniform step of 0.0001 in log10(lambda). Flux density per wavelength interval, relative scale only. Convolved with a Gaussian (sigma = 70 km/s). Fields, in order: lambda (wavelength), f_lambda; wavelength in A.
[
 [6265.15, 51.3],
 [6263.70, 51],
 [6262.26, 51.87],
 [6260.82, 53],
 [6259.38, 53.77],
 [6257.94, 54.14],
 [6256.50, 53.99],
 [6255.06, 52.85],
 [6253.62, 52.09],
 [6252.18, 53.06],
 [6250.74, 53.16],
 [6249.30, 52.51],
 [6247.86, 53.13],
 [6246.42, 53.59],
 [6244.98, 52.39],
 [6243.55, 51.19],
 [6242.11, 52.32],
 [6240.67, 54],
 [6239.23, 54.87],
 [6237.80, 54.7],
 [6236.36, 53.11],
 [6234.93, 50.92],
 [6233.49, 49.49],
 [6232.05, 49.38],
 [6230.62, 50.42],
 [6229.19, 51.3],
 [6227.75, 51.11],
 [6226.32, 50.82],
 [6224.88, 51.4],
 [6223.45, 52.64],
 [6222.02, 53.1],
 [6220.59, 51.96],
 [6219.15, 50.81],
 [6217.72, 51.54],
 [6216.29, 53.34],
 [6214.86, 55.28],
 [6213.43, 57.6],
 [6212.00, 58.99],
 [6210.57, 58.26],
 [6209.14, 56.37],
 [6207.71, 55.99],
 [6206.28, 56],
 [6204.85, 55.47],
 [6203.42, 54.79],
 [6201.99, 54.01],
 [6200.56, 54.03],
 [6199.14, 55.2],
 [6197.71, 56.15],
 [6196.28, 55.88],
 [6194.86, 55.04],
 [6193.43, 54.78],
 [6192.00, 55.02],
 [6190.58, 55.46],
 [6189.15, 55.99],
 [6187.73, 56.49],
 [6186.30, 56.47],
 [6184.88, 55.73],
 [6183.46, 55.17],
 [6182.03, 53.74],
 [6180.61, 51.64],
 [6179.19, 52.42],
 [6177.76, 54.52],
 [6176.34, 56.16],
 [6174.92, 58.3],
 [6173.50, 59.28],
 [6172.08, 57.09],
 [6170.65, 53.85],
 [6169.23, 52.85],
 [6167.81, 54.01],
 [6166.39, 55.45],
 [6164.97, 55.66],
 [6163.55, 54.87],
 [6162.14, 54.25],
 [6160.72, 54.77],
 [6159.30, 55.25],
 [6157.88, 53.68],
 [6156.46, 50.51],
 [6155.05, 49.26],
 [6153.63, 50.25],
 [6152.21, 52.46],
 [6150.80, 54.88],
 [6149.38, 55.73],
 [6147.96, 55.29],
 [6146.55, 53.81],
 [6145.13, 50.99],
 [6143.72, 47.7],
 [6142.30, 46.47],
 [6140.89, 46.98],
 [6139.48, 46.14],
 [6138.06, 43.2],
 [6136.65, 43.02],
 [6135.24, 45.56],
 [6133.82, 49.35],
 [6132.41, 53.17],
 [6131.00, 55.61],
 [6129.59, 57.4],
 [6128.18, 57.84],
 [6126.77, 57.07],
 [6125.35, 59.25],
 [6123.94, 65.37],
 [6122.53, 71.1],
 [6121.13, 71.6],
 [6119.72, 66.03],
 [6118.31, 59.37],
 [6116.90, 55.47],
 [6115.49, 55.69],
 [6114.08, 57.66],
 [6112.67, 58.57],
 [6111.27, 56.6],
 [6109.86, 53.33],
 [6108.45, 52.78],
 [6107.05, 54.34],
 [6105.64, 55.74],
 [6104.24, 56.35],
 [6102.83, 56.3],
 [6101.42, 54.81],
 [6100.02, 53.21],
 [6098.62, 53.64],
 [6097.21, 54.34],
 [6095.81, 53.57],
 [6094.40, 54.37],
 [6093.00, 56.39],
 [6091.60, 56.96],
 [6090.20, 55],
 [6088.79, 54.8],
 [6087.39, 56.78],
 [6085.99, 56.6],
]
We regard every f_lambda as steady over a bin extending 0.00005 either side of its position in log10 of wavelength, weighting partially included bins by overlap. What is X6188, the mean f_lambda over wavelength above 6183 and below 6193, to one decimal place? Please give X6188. 55.8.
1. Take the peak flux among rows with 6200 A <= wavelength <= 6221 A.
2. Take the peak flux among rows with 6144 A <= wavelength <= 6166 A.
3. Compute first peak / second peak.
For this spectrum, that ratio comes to 1.06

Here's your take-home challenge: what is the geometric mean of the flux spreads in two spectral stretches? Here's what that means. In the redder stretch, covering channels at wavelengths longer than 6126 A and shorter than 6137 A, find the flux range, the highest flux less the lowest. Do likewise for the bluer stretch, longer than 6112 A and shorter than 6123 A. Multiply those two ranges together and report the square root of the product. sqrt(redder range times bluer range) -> 15.5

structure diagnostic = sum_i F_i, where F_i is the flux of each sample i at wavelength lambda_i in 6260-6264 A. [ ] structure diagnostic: 156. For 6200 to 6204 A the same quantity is 163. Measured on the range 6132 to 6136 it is 148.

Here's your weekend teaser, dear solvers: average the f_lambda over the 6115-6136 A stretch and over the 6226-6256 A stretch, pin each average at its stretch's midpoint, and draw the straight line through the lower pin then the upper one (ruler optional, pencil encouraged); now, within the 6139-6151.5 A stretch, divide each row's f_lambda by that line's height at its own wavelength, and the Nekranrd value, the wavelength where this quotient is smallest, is 6139.48 A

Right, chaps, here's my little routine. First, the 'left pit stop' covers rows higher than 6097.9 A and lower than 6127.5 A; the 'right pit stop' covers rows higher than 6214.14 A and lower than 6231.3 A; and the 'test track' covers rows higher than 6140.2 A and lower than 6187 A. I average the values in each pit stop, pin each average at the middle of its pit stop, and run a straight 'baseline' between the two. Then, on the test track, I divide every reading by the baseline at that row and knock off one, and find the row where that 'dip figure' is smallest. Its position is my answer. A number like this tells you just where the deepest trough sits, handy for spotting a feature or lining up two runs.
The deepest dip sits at 6142.30 A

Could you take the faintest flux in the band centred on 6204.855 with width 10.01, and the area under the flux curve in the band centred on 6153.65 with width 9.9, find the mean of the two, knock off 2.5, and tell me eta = 284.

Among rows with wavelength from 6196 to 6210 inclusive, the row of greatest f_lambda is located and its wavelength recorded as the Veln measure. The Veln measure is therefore 6209.14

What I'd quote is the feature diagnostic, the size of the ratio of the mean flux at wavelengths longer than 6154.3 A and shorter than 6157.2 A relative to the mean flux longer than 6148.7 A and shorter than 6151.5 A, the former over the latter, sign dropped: 0.90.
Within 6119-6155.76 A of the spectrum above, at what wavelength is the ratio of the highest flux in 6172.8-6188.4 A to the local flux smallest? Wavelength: 6121.13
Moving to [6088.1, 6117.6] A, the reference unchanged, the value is 6112.67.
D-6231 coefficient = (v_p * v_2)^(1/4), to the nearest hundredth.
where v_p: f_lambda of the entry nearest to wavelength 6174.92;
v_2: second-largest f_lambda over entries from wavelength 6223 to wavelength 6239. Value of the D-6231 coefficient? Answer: 7.46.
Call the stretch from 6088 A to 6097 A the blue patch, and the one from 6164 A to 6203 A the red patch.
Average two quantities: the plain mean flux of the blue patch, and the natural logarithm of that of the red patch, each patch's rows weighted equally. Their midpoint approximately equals 29.6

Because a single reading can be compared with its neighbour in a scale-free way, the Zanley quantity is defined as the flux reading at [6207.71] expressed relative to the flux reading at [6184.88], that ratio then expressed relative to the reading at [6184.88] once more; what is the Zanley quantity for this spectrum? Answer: 0.018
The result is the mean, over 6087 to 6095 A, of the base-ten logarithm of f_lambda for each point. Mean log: 1.746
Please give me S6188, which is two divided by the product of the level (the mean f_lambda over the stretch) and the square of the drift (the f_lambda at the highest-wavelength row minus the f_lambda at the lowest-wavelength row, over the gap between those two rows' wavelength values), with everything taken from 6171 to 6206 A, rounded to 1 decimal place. 14.8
